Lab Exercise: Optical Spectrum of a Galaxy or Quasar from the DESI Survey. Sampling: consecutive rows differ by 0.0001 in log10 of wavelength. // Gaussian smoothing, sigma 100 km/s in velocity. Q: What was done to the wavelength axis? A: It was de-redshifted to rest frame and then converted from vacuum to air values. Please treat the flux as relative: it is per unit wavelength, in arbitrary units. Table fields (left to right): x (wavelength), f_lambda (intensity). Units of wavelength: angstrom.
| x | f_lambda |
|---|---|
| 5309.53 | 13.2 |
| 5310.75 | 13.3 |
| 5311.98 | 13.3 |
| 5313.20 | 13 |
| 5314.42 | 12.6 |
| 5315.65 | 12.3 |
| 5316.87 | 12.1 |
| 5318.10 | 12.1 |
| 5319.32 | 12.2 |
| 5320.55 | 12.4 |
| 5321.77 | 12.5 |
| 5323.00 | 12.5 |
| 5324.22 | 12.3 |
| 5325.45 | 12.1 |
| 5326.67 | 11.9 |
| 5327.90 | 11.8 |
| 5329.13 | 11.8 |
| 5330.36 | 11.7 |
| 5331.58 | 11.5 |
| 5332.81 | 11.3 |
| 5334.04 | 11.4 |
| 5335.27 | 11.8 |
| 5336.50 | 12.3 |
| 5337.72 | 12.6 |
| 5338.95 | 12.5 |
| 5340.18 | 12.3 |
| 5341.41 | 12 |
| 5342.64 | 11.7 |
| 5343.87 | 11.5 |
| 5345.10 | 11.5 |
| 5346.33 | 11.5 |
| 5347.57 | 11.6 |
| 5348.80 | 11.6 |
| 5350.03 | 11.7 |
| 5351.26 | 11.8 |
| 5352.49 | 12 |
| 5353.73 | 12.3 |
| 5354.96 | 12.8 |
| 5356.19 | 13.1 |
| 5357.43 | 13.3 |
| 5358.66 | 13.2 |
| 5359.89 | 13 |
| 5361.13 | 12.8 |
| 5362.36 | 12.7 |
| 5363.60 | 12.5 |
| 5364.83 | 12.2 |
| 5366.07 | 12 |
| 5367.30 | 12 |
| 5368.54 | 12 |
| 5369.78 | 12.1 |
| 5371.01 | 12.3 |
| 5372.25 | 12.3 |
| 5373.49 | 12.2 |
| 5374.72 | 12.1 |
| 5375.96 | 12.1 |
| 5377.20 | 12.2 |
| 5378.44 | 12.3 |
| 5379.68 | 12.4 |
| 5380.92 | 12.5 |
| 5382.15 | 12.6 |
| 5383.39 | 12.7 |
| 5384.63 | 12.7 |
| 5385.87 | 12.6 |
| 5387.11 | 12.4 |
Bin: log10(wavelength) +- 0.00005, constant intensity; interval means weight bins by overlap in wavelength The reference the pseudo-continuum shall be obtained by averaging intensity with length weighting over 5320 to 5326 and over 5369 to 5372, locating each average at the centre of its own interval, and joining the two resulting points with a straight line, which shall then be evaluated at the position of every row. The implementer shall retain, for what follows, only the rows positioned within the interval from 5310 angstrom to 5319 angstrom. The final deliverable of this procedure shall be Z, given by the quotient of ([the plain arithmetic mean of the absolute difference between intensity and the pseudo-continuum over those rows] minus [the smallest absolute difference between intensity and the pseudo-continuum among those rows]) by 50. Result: 0.0074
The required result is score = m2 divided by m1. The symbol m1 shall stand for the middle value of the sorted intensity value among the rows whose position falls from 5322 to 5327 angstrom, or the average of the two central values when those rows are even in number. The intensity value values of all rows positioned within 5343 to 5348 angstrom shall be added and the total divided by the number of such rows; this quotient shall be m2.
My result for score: 0.945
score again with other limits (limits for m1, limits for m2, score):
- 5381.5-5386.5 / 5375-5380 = 0.968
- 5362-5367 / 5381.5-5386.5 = 1.024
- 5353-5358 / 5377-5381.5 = 0.954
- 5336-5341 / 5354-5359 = 1.056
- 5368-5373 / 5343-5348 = 0.945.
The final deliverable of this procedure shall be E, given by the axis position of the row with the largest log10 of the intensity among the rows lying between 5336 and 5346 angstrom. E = 5337.72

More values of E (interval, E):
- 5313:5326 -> 5313.20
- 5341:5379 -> 5357.43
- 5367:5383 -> 5382.15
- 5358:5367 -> 5358.66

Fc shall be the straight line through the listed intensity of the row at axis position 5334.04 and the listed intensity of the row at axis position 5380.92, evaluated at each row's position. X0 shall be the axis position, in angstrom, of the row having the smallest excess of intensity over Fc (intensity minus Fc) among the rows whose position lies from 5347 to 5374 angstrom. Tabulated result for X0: 5368.54 angstrom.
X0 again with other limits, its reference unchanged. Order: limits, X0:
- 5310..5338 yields 5332.81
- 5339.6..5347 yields 5346.33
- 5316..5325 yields 5318.10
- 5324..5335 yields 5332.81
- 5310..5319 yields 5318.10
